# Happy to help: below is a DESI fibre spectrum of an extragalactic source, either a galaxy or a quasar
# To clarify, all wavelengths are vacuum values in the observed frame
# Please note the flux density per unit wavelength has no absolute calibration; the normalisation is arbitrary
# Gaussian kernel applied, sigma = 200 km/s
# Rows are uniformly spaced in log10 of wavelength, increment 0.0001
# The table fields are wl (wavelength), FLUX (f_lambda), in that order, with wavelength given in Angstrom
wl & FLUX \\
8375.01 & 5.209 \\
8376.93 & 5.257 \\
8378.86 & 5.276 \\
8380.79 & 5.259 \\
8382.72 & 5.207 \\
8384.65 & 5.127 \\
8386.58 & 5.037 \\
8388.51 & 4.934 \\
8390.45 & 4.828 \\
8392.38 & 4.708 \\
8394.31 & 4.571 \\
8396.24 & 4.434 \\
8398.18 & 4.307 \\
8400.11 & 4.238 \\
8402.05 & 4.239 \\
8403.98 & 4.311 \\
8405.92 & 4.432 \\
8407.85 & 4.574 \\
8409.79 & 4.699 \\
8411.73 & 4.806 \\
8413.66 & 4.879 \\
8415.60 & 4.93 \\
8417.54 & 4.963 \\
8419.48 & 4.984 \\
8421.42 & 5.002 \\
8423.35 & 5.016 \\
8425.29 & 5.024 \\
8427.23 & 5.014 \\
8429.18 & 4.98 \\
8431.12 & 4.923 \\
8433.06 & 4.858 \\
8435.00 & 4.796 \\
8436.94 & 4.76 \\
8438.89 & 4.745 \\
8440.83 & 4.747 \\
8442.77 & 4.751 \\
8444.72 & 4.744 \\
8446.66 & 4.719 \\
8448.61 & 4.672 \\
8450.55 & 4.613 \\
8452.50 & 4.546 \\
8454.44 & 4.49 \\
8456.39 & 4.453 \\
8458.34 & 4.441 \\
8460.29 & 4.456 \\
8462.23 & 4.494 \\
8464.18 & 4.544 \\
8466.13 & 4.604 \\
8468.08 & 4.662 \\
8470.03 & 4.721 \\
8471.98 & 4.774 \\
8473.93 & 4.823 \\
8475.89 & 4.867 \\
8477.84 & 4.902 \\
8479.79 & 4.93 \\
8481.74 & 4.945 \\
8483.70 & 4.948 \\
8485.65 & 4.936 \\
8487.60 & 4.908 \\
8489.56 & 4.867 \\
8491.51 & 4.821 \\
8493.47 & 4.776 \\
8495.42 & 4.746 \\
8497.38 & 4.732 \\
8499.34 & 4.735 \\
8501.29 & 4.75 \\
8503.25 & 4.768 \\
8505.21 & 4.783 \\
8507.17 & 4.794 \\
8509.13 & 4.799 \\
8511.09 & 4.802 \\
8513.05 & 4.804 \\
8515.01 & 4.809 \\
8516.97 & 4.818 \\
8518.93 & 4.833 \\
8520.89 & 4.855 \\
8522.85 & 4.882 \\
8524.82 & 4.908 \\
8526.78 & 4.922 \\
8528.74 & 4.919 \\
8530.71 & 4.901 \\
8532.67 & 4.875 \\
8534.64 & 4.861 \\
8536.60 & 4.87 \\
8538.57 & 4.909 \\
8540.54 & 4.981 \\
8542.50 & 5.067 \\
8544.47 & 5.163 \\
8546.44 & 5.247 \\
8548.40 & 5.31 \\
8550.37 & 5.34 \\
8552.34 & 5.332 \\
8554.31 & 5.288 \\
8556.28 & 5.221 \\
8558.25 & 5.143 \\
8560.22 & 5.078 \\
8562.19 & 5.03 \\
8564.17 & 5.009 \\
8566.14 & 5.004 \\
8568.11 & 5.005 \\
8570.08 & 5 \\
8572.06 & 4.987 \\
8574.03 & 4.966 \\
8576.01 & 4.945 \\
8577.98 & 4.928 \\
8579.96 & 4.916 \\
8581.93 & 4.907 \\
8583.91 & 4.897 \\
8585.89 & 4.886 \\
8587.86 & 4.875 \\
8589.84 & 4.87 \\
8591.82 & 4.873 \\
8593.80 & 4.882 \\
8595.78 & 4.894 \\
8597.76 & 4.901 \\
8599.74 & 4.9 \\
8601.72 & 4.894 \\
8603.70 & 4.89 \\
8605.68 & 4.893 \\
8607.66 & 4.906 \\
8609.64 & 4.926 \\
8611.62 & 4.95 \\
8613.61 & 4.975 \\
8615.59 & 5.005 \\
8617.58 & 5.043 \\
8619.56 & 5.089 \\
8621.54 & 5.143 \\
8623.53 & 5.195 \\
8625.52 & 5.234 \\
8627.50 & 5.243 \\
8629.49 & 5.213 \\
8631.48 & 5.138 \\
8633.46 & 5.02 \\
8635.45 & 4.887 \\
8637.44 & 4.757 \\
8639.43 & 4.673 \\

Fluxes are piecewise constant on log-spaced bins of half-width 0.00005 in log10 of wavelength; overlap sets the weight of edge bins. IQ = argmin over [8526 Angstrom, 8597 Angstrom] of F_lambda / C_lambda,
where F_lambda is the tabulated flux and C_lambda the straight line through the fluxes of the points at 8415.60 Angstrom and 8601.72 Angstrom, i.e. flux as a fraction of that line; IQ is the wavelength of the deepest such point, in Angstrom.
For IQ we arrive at 8534.64 Angstrom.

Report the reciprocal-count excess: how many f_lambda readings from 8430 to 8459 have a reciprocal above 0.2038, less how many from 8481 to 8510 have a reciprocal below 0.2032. 11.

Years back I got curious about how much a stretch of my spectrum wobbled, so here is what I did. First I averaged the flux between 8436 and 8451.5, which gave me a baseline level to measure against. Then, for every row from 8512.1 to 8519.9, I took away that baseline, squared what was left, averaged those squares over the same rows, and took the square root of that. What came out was 0.098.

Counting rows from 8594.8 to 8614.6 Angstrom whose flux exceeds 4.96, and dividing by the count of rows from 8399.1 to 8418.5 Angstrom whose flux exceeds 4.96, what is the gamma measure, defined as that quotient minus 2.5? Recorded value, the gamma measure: -1.5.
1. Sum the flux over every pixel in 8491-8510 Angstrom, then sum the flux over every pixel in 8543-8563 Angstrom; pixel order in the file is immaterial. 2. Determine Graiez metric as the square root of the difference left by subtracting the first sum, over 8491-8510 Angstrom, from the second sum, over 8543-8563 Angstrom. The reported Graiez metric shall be 2.1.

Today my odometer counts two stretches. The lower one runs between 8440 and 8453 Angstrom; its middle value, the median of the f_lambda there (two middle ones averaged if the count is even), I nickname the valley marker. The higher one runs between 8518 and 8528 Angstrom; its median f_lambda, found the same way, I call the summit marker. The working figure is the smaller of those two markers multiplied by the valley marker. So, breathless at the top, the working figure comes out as 22.3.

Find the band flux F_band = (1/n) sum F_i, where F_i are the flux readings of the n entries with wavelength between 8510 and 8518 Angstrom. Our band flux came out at 4.81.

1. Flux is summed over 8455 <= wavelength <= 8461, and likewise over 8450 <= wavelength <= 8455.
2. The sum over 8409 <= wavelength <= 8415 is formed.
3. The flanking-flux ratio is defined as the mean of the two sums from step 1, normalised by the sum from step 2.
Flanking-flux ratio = 0.94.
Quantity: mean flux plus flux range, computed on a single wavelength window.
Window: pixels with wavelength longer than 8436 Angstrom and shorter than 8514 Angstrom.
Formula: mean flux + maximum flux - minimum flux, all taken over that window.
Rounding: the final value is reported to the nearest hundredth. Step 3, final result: 5.24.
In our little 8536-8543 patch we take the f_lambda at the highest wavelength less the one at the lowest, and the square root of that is 0.44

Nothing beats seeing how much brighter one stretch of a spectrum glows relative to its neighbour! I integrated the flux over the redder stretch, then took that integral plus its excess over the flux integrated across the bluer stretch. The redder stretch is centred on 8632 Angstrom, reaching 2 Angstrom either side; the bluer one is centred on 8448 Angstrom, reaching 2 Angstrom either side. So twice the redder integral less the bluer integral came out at 22.1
